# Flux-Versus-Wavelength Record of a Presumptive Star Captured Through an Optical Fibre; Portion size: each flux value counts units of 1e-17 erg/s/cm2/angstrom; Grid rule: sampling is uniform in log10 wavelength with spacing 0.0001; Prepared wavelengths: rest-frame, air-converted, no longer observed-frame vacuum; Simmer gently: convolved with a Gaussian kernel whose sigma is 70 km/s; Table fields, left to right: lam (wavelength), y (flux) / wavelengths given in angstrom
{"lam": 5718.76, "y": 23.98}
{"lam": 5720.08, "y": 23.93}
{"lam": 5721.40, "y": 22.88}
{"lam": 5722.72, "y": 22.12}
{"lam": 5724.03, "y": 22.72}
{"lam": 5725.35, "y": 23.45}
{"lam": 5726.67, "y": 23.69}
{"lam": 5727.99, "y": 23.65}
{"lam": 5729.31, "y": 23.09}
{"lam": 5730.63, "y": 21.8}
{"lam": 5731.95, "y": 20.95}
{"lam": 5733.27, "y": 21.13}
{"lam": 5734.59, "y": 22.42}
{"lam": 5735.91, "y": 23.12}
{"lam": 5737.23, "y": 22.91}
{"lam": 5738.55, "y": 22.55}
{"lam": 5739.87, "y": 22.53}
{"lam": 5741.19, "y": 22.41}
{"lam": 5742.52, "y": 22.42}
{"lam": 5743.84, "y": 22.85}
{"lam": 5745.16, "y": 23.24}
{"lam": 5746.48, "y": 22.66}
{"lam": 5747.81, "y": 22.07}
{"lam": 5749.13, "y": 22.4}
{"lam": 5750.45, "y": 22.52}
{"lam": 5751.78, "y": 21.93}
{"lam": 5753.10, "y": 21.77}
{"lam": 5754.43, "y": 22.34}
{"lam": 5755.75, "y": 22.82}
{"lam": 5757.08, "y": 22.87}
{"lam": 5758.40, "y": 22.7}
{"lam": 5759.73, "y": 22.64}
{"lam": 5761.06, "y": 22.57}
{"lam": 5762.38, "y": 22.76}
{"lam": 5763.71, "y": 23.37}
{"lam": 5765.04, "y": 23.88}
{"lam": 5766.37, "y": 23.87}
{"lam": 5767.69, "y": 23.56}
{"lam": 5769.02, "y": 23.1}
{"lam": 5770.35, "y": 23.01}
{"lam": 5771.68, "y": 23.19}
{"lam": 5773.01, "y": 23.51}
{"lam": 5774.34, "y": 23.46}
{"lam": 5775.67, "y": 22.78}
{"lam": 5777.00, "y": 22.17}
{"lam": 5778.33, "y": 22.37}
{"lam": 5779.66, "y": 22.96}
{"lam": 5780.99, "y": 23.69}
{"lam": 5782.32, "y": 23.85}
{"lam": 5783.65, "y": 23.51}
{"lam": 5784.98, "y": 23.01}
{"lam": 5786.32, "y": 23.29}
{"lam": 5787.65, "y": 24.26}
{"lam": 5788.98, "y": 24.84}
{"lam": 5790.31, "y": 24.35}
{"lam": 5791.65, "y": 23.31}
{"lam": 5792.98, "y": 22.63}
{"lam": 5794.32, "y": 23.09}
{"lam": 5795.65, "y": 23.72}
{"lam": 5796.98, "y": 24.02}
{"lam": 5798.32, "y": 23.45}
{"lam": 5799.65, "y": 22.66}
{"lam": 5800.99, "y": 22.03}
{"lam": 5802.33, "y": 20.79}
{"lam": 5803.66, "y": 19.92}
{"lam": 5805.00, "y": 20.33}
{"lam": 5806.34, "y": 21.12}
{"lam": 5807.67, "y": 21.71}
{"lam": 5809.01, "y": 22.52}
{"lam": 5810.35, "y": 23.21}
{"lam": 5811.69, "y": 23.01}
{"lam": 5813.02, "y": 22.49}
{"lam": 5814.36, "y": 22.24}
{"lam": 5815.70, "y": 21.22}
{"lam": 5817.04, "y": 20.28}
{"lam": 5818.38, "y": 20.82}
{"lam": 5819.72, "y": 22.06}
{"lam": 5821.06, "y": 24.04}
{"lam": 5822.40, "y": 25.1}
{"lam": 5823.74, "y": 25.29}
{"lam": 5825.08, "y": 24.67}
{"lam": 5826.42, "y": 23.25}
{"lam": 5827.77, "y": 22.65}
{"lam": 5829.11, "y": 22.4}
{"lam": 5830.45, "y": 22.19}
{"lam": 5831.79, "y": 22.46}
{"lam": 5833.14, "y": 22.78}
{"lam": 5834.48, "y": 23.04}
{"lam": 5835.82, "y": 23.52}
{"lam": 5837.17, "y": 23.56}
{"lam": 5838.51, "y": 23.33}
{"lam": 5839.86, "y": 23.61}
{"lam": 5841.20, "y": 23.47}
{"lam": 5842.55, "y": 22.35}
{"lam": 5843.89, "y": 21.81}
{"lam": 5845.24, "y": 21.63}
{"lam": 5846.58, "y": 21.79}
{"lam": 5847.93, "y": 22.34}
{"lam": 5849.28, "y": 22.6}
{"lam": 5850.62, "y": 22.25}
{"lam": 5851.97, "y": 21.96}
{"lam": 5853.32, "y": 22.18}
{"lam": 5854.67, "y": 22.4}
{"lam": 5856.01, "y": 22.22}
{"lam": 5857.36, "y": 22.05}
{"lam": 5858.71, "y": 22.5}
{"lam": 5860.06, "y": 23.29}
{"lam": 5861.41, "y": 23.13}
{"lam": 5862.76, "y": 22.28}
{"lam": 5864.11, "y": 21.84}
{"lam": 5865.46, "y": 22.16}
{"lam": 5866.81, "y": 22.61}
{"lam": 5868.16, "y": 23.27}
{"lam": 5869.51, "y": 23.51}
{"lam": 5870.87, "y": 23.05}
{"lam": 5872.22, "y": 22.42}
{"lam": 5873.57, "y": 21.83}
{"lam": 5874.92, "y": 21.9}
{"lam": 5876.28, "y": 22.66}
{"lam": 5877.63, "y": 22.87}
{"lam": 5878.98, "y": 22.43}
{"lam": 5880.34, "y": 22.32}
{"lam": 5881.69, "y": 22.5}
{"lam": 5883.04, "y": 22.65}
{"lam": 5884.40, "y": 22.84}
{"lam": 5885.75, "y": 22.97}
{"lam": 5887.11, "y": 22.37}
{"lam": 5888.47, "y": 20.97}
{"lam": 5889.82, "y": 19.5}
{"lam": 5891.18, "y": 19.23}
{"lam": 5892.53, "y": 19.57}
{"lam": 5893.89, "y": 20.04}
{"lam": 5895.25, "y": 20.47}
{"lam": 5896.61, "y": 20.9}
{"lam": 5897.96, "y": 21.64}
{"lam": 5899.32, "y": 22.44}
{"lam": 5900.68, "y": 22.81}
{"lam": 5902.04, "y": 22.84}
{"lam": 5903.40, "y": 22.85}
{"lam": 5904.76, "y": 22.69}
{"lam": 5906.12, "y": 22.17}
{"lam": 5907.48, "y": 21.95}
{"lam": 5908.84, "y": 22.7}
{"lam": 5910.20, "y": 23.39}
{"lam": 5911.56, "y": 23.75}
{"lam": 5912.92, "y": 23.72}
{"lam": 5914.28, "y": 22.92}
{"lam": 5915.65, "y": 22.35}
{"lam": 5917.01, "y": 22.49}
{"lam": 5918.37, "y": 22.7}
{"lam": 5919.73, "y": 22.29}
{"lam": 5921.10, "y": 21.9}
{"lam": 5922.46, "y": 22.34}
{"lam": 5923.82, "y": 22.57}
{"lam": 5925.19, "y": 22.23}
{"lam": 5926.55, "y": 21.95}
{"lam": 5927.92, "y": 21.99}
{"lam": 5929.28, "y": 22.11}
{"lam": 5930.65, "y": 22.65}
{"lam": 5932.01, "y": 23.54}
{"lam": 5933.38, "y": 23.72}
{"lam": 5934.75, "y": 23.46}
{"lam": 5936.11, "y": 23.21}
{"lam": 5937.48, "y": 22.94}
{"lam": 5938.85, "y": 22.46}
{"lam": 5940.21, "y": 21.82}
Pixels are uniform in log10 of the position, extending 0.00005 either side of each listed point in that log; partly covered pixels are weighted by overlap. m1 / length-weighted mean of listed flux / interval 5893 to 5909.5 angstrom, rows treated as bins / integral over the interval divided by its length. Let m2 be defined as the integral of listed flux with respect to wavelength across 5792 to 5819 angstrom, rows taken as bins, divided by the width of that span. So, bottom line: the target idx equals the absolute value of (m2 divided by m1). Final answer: 1.01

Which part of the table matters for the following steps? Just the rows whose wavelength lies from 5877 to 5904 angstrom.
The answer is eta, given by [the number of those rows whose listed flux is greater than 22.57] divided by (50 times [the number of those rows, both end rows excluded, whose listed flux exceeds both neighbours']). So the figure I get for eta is 0.14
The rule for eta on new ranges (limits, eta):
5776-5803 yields 0.11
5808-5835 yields 0.10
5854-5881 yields 0.05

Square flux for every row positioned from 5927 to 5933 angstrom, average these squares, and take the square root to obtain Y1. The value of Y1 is 22.6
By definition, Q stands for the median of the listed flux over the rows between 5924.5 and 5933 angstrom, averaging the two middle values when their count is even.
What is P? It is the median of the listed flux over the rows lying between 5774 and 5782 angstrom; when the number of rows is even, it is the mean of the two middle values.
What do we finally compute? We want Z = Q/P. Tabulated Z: 0.97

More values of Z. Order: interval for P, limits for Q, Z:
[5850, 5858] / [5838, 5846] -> 1.03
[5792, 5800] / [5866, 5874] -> 0.98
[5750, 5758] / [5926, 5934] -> 1.00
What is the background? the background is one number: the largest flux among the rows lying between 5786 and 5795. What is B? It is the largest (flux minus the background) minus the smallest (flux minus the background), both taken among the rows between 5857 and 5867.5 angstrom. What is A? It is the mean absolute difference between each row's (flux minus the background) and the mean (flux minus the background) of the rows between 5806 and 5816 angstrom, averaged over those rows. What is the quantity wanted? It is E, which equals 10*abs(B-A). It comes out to 8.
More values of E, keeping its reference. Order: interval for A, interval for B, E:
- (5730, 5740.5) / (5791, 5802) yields 13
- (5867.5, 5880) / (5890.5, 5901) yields 31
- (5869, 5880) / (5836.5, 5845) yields 14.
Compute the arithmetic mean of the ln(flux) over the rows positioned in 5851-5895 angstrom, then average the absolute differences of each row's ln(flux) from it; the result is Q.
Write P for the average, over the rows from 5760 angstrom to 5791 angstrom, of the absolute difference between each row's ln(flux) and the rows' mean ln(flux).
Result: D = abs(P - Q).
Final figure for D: 0.014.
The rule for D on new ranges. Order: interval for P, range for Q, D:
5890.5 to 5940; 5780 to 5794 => 0.013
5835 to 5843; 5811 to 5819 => 0.028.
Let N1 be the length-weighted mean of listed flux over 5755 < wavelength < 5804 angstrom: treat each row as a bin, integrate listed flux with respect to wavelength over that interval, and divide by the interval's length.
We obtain 23.10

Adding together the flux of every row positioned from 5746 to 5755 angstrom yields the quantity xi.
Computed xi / 156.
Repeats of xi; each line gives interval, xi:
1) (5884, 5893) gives 147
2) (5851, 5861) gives 157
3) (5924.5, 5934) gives 158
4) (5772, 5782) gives 161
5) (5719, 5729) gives 162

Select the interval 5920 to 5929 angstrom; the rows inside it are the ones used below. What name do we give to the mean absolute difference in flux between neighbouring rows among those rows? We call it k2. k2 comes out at 0.266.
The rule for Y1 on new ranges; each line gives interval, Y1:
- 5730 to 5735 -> 21.6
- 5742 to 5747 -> 22.8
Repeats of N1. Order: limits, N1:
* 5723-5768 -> 22.69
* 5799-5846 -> 22.50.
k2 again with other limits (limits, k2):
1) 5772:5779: 0.385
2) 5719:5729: 0.570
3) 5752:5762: 0.233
